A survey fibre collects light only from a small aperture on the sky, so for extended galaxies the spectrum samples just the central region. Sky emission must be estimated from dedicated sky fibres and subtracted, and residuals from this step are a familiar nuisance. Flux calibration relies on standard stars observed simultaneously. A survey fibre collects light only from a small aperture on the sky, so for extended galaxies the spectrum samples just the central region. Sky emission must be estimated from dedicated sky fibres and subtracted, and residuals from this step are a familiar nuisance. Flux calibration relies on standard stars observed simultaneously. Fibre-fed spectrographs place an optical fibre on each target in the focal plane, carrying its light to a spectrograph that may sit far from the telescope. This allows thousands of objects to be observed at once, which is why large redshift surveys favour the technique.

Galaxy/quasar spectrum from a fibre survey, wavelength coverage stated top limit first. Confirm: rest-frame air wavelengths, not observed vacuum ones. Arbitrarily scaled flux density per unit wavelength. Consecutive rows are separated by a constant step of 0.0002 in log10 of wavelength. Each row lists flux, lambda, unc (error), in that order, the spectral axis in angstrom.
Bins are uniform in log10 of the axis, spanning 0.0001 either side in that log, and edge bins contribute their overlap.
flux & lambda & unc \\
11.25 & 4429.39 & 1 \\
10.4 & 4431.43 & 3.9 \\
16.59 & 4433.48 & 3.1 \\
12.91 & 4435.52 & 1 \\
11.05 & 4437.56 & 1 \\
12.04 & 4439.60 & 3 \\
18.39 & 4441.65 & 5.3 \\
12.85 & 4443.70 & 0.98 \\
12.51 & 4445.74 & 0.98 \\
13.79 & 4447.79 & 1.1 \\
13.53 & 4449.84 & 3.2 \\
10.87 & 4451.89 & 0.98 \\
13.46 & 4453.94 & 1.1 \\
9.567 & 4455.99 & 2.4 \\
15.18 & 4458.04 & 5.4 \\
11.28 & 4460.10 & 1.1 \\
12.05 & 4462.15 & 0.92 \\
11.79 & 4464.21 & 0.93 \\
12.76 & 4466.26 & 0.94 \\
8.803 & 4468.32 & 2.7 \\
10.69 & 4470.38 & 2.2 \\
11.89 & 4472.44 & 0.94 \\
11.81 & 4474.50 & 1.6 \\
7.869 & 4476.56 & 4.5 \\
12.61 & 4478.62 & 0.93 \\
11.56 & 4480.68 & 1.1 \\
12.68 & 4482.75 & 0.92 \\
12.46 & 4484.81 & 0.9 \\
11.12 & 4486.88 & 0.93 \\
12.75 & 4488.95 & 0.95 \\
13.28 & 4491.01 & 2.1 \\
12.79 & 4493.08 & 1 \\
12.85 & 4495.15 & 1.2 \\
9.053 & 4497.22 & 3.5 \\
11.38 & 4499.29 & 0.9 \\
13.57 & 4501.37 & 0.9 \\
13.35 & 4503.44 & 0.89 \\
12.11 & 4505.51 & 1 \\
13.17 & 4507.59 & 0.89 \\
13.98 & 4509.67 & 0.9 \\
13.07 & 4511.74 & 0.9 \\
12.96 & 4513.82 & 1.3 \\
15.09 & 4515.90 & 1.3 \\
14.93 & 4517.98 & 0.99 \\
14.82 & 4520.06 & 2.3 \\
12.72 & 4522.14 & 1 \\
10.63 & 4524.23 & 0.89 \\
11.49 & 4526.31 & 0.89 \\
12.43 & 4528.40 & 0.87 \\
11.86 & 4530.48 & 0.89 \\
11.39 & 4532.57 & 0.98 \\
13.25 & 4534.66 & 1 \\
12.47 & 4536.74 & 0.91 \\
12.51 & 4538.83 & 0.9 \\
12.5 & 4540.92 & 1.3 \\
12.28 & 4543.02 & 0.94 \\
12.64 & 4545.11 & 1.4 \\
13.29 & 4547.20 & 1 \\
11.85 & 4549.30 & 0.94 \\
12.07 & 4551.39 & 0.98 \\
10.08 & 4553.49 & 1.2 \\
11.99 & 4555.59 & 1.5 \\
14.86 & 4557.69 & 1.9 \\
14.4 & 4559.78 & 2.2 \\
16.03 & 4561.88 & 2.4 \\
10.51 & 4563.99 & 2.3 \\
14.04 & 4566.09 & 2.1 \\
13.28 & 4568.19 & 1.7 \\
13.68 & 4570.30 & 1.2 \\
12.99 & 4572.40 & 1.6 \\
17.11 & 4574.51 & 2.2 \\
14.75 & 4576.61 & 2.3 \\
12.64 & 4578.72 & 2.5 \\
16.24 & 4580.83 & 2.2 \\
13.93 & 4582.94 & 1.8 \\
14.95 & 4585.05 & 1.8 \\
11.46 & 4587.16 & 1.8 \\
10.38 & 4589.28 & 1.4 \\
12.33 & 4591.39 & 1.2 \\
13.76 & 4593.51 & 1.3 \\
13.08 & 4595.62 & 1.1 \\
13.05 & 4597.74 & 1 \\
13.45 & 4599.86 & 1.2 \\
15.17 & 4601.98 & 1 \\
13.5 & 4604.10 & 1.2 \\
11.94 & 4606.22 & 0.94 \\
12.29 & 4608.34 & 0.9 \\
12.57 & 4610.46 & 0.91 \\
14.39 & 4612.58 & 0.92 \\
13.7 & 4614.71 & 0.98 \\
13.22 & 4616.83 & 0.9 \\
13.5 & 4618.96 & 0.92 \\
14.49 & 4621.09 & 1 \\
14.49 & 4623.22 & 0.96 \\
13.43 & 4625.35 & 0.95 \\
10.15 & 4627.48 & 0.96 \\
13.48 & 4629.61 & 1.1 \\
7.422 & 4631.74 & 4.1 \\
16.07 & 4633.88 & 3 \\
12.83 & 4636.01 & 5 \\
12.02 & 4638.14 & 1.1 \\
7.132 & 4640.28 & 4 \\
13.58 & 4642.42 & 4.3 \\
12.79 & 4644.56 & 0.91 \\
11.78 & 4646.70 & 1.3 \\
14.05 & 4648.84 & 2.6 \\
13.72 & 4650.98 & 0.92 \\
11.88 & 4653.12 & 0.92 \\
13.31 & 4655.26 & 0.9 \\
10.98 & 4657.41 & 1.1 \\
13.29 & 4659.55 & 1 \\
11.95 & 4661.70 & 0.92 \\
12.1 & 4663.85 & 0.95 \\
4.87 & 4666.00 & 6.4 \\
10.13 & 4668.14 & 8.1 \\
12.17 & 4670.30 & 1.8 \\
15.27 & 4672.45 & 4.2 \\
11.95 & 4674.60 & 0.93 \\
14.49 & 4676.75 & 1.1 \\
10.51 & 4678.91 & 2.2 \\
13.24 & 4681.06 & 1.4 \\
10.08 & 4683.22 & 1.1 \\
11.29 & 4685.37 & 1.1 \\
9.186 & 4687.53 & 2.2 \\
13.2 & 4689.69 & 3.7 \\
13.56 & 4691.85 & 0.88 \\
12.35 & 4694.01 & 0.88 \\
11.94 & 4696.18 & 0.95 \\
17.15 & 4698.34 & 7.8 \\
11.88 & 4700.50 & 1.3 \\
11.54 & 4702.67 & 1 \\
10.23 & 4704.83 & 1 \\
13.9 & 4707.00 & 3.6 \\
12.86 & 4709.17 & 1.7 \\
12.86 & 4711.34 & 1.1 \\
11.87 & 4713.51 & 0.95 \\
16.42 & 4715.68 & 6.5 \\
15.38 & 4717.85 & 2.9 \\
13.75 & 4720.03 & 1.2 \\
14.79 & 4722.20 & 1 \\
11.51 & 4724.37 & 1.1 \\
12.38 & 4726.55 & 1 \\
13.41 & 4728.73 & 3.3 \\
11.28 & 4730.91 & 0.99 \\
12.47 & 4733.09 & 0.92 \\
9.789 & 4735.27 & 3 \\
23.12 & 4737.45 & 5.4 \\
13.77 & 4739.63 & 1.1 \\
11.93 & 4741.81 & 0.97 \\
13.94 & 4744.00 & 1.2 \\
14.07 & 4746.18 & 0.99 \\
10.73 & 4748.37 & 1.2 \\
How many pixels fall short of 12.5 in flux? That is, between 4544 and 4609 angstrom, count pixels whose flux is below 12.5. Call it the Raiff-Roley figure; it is 10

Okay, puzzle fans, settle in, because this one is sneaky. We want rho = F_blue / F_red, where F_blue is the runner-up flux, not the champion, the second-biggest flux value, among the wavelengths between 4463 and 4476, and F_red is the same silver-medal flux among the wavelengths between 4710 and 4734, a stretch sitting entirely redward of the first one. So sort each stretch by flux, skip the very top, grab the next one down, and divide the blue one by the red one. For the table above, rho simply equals 0.77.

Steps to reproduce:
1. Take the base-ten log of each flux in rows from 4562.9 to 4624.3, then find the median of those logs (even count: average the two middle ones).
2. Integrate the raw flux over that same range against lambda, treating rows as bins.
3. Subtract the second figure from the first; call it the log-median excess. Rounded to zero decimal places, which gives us -826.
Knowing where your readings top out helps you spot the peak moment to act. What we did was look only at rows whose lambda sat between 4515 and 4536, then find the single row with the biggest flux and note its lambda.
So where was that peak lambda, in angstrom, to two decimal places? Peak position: 4515.90 angstrom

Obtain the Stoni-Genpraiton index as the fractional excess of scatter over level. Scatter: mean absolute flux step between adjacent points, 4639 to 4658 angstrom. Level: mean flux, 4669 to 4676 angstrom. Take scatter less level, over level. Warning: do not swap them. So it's -0.84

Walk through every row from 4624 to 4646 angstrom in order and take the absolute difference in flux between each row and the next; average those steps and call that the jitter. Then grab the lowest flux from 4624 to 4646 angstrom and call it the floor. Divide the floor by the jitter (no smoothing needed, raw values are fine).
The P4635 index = 1.7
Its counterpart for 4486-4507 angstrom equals 6.5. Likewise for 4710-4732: 6.1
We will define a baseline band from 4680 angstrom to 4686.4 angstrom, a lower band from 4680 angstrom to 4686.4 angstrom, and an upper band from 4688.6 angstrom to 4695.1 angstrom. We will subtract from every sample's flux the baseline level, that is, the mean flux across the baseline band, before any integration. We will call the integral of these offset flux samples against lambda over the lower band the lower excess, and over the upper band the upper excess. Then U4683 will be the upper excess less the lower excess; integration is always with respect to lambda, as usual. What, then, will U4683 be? 9.7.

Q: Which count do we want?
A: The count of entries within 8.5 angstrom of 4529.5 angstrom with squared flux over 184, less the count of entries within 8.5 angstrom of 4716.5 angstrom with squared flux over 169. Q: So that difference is -4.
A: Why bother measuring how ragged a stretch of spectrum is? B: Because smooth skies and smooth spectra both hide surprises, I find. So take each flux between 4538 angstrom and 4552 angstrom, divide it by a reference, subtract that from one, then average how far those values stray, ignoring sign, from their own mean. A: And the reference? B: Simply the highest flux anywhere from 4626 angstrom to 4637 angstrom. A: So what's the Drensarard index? 0.020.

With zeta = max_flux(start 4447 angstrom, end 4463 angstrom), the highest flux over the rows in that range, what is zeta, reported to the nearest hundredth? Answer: 15.18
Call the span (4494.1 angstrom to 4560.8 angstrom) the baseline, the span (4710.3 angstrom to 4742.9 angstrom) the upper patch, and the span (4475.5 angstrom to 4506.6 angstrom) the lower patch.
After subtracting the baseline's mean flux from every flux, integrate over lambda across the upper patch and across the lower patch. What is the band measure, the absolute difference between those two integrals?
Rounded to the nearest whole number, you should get 54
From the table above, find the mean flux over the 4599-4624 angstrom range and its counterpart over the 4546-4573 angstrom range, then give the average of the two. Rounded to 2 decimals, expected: 13.28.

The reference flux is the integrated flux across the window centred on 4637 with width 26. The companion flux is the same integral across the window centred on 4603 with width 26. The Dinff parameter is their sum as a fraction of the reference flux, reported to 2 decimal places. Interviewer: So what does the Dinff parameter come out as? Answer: 2.09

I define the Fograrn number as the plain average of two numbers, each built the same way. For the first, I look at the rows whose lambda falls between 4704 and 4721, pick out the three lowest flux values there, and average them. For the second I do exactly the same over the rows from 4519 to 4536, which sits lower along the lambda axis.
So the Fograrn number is 11.4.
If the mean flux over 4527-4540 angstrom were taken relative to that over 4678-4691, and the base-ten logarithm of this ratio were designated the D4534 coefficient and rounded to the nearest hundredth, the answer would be 0.04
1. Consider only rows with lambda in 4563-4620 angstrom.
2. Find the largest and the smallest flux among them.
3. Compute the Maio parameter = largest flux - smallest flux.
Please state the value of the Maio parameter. 6.7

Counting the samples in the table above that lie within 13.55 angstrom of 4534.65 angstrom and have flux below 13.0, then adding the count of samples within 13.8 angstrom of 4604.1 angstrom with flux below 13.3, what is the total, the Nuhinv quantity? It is 18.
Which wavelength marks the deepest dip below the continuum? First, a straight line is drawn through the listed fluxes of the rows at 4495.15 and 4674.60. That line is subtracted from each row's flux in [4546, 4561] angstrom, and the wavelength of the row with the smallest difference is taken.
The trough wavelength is 4553.49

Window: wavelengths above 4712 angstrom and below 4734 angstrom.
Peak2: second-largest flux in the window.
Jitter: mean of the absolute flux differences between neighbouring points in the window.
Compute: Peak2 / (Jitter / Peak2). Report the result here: 127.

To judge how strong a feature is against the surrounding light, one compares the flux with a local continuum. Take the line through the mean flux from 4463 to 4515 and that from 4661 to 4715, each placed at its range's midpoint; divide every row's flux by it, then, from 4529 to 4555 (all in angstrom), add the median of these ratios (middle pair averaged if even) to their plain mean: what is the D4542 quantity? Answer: 2.04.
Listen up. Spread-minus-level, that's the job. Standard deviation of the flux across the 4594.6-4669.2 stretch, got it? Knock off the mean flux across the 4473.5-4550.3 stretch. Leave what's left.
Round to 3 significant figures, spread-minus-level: -10.2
